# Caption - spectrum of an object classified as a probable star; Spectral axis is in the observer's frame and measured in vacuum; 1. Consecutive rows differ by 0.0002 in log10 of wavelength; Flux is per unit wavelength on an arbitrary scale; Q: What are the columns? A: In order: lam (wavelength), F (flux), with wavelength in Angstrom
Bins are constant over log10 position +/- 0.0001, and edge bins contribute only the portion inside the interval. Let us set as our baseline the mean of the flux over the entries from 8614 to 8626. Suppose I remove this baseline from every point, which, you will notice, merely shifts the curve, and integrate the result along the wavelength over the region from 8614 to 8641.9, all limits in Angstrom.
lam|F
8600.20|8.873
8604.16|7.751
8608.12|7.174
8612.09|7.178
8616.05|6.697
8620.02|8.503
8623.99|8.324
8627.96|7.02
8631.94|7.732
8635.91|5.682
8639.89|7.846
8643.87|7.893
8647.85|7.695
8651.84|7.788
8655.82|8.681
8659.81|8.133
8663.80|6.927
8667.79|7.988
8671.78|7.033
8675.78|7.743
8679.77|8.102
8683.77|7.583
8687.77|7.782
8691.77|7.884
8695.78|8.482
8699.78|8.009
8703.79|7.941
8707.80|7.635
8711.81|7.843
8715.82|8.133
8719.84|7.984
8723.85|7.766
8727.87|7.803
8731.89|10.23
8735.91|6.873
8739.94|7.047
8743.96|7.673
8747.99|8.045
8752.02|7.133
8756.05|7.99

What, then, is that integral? -12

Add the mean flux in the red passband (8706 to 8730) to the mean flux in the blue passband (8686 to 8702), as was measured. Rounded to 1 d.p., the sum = 15.9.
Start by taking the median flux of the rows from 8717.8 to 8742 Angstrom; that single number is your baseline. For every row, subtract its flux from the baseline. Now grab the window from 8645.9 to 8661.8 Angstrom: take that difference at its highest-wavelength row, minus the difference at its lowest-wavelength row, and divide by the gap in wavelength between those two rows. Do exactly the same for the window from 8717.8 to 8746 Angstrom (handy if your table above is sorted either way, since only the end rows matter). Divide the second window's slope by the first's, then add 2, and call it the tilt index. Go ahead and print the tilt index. 1.6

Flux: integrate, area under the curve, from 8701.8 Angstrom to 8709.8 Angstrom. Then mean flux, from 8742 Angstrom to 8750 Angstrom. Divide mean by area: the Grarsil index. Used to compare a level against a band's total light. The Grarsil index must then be 0.126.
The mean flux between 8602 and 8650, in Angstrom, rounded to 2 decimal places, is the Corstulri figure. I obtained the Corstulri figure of 7.46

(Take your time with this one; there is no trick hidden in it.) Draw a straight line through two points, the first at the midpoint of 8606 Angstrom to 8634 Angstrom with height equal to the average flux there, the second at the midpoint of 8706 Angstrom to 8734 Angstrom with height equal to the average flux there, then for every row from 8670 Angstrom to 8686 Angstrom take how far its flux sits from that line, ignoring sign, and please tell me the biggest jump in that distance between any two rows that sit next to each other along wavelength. 0.68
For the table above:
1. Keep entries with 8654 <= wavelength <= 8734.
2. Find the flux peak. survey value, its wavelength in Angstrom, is 8731.89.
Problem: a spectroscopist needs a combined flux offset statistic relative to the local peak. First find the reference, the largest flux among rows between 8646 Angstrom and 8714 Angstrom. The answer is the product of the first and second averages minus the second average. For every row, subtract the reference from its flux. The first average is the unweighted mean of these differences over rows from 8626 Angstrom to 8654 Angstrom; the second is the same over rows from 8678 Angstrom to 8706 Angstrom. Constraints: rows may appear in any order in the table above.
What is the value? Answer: 1.64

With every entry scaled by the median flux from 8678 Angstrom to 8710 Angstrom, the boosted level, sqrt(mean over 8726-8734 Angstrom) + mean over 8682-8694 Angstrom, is 2.05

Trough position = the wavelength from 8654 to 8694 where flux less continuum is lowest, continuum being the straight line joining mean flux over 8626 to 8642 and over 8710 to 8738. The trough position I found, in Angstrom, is 8663.80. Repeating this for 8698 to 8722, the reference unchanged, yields 8707.80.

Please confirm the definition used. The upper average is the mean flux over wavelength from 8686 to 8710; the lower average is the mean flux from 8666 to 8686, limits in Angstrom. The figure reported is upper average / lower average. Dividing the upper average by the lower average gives 1.03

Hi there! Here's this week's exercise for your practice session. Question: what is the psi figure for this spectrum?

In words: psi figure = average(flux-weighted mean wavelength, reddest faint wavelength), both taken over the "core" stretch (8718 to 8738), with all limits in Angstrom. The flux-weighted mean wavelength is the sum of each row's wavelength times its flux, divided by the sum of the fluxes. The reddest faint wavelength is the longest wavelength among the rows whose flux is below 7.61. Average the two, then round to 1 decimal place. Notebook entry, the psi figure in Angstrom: 8731.9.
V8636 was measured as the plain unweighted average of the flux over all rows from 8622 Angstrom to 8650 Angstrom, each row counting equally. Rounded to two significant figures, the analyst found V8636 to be 7.5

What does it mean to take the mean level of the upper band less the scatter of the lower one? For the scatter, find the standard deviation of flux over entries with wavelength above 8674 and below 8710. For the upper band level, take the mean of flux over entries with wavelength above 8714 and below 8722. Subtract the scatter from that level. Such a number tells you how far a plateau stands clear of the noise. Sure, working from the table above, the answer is 7.8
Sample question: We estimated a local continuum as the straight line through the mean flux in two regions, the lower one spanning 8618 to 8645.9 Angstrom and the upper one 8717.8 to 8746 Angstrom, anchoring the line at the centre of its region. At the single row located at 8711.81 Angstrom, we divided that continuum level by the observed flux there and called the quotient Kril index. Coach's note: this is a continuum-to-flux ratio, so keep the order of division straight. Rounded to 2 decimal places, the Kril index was 1.00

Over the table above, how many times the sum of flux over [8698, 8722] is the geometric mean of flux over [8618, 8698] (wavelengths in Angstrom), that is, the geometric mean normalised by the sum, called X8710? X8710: 0.162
